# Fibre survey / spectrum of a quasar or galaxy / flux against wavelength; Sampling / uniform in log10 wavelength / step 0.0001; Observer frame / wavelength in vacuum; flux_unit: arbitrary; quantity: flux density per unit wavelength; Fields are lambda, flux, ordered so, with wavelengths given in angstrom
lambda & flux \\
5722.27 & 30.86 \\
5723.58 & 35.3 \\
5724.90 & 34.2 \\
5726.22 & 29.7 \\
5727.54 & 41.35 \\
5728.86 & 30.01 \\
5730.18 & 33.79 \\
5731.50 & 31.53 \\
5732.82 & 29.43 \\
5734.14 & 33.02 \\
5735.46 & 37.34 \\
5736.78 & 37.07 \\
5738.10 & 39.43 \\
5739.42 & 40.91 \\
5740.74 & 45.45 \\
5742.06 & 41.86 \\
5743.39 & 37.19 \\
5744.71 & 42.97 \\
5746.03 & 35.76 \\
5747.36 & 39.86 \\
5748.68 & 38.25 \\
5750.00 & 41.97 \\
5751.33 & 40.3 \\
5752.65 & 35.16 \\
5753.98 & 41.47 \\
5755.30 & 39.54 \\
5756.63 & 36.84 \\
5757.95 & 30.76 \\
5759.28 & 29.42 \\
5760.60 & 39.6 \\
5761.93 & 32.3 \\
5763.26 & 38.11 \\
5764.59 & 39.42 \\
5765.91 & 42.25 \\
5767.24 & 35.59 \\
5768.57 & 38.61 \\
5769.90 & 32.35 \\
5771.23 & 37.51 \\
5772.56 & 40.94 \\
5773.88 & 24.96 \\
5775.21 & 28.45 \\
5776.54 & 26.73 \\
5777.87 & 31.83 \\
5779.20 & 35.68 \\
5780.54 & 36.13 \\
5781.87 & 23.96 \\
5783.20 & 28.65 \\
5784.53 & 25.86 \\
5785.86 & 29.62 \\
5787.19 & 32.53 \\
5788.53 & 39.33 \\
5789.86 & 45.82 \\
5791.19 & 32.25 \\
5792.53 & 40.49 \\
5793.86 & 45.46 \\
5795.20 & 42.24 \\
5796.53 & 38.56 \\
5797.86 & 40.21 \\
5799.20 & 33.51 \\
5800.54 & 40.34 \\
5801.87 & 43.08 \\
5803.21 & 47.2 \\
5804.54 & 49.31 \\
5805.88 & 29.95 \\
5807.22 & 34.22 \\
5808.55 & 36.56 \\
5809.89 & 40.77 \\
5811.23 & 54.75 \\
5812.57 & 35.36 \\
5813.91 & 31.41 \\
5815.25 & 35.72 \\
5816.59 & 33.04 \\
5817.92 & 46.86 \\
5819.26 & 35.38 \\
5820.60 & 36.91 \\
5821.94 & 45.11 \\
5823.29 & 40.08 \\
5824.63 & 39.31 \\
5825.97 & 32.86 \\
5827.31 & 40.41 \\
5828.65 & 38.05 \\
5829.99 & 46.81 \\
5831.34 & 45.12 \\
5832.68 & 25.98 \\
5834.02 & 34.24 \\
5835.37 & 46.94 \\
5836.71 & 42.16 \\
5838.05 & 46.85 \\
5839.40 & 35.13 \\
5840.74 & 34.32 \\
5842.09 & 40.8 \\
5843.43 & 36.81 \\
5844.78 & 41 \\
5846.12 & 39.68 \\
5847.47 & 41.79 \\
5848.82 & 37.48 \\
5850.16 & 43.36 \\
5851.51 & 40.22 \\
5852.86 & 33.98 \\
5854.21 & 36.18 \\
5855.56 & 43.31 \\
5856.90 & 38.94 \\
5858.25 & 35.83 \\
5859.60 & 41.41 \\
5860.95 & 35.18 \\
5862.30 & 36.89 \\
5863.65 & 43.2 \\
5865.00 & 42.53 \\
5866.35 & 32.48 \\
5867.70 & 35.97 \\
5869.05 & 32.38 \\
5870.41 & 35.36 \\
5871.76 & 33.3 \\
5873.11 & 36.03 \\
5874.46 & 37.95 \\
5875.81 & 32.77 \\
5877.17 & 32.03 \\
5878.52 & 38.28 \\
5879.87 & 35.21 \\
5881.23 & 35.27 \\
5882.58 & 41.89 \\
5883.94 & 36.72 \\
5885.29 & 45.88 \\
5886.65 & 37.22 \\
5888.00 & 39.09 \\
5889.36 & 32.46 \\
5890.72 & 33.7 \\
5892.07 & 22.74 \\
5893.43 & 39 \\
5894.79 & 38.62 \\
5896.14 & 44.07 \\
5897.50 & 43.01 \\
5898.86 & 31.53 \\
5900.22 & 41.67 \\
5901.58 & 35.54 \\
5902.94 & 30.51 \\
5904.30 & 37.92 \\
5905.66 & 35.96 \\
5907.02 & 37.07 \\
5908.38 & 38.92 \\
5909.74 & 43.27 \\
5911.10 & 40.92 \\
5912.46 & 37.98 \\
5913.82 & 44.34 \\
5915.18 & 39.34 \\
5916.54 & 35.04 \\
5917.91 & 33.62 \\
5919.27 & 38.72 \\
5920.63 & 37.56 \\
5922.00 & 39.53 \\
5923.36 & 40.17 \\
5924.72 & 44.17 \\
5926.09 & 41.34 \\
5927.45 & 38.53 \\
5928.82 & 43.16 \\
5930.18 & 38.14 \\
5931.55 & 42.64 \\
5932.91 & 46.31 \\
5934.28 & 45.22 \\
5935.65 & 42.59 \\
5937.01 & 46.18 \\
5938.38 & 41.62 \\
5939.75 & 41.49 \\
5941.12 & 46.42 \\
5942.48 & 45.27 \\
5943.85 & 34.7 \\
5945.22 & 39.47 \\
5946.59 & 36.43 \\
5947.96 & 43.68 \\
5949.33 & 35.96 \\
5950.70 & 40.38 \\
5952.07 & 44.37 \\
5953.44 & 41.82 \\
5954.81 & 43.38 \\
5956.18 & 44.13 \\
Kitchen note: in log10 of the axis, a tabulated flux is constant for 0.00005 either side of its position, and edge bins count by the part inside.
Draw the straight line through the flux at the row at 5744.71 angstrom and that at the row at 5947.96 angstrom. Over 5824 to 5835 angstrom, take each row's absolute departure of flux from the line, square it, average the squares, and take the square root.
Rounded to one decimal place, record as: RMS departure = 8.3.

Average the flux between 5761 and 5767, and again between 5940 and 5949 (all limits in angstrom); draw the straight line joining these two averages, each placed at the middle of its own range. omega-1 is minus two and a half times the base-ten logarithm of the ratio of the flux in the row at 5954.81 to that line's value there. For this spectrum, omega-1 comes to -0.06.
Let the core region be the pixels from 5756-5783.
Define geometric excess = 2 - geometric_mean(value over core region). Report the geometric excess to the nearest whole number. -32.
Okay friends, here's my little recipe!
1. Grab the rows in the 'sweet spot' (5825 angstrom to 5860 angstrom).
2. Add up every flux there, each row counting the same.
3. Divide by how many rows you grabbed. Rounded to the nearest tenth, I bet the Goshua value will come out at 39.2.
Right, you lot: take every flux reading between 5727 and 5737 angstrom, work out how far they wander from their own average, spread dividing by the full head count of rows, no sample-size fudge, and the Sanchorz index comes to 3.8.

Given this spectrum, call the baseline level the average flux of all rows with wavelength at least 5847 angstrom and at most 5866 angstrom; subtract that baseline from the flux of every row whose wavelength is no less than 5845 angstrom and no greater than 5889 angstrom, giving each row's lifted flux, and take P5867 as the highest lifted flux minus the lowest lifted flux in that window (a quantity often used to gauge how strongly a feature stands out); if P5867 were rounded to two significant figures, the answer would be 14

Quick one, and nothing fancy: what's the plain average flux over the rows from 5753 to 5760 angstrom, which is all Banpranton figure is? 35.6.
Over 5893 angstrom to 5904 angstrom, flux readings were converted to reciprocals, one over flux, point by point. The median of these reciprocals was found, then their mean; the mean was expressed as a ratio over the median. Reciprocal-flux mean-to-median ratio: 1.04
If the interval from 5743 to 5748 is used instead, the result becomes 0.99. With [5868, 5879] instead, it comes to 0.99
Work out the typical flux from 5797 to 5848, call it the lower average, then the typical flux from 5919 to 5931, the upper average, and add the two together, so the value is 80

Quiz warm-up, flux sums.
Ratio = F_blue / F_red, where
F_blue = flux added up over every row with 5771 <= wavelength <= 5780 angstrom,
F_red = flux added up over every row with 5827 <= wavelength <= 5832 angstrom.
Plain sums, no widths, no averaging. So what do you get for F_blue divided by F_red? 1.3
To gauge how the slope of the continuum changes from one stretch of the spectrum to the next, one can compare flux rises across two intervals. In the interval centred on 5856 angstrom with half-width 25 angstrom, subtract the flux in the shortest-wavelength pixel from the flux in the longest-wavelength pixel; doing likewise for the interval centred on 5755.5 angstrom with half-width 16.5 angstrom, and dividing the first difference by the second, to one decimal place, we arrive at 2.9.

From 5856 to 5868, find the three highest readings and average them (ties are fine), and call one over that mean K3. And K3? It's 0.0236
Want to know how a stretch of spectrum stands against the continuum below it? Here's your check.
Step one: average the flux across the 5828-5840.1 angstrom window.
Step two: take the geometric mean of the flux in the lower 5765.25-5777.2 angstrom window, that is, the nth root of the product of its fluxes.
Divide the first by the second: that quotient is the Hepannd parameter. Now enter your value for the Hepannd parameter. 1.19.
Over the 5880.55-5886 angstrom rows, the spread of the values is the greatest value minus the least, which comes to 11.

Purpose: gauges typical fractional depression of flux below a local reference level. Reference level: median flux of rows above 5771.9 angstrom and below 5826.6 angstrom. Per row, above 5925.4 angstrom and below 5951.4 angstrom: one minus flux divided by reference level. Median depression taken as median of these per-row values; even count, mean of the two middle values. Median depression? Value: -0.15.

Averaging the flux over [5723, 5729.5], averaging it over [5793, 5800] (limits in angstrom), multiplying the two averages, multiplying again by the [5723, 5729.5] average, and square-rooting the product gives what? 216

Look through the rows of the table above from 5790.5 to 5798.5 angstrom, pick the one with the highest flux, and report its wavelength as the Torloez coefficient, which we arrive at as 5793.86 angstrom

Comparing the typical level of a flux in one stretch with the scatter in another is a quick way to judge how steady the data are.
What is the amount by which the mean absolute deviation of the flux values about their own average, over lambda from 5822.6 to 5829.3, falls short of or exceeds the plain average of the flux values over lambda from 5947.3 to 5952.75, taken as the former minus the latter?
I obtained -38.9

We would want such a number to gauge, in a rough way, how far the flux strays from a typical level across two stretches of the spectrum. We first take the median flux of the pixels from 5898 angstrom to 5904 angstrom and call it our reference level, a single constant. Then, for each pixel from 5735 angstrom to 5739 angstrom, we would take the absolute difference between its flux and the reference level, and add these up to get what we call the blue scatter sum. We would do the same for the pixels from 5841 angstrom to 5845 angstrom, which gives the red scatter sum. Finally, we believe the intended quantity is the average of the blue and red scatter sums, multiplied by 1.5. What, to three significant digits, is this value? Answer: 23.4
